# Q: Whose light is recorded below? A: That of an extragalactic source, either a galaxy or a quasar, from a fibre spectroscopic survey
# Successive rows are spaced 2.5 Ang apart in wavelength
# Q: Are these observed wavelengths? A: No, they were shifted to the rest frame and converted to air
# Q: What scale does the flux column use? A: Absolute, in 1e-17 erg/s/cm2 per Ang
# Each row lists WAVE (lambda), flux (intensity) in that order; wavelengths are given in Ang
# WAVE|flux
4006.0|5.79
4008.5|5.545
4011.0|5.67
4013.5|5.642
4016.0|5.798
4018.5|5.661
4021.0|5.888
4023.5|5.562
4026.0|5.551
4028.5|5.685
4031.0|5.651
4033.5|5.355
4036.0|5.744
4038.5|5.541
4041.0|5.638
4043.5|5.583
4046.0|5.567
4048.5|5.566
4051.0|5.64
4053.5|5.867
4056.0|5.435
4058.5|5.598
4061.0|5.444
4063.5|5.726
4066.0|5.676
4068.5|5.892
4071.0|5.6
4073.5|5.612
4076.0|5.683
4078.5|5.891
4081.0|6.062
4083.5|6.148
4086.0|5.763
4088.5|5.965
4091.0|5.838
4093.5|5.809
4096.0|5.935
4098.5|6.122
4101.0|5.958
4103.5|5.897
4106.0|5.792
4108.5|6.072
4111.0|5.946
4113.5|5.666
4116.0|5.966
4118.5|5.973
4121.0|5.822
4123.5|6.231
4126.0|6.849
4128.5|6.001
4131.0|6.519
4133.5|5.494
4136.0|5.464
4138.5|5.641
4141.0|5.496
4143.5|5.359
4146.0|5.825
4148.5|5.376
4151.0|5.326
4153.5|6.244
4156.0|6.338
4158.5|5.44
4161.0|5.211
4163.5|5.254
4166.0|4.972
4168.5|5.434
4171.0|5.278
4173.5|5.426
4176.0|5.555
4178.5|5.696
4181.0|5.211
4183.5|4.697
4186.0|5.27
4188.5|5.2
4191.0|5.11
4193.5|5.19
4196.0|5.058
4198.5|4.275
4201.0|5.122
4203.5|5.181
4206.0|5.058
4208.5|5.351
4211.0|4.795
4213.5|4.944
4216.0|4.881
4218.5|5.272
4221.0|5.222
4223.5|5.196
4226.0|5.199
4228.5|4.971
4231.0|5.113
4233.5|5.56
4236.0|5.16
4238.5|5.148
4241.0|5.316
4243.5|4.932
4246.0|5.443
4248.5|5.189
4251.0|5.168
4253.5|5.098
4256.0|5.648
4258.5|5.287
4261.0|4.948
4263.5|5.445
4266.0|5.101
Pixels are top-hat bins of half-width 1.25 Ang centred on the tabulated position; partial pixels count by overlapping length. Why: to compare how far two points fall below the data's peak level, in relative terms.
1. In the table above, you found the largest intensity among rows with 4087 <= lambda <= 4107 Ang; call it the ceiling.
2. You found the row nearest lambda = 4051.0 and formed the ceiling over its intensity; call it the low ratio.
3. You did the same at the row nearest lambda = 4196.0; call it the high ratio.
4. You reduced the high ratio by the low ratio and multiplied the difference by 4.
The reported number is 0.50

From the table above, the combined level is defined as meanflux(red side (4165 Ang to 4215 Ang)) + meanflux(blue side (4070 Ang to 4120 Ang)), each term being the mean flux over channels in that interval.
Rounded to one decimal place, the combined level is 11.0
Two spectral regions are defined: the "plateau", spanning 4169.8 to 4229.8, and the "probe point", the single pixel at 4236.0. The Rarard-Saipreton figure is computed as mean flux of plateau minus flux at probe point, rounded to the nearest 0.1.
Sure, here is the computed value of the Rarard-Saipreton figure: 0.0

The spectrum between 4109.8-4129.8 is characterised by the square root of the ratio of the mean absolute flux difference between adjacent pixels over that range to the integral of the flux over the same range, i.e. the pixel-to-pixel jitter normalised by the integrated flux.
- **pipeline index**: 0.056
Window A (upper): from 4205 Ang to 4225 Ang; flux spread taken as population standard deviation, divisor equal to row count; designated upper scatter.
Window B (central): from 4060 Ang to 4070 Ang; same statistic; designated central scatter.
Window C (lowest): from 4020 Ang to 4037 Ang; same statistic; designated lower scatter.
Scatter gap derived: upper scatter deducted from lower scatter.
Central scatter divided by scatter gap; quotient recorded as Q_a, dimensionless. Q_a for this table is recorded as -4.9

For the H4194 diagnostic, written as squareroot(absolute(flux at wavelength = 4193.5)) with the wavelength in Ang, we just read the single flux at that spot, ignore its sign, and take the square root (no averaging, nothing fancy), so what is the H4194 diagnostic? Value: 2.28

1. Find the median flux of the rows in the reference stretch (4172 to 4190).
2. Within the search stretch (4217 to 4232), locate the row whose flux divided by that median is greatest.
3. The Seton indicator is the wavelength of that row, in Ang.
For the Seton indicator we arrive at 4218.5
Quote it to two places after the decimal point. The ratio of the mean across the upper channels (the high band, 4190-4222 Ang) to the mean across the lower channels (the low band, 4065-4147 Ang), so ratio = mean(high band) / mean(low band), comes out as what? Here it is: 0.86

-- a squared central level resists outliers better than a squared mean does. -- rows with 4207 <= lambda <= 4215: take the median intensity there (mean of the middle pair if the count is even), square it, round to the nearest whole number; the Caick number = 24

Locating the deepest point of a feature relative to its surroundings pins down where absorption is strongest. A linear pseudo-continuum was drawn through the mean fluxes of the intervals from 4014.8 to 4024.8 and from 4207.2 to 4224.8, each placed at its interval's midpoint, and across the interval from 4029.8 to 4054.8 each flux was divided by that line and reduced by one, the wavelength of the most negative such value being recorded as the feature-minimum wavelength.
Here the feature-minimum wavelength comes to 4033.5 Ang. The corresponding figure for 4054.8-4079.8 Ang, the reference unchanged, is 4056.0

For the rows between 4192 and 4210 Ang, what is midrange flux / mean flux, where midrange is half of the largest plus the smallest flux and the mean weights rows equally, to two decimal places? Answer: 0.96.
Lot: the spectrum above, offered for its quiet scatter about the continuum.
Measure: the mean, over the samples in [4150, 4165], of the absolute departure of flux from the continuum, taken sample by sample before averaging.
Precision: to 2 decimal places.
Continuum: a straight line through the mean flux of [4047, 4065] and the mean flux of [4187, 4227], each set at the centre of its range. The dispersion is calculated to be 0.40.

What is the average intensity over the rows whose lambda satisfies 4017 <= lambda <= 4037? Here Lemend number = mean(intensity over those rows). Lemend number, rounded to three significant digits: 5.64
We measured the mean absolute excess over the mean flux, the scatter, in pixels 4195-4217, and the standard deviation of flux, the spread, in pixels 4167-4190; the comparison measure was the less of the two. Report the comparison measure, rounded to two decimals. 0.21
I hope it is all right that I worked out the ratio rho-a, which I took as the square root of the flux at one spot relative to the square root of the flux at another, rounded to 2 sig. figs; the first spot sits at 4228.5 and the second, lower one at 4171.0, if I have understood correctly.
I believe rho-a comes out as 0.97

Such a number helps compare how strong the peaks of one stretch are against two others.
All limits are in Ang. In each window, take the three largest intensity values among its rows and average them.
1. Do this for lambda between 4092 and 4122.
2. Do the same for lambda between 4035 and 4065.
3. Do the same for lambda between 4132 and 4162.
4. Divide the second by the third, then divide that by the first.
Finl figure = 0.156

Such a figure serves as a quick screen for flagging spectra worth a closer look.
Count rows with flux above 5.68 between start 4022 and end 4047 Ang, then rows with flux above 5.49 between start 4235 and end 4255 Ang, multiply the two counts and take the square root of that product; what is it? 0.0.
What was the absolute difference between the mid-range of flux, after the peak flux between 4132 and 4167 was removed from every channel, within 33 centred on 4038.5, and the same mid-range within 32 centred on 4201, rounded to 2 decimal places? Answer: 0.80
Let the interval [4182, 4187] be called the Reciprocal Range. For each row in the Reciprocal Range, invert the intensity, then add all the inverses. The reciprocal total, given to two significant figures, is 0.40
